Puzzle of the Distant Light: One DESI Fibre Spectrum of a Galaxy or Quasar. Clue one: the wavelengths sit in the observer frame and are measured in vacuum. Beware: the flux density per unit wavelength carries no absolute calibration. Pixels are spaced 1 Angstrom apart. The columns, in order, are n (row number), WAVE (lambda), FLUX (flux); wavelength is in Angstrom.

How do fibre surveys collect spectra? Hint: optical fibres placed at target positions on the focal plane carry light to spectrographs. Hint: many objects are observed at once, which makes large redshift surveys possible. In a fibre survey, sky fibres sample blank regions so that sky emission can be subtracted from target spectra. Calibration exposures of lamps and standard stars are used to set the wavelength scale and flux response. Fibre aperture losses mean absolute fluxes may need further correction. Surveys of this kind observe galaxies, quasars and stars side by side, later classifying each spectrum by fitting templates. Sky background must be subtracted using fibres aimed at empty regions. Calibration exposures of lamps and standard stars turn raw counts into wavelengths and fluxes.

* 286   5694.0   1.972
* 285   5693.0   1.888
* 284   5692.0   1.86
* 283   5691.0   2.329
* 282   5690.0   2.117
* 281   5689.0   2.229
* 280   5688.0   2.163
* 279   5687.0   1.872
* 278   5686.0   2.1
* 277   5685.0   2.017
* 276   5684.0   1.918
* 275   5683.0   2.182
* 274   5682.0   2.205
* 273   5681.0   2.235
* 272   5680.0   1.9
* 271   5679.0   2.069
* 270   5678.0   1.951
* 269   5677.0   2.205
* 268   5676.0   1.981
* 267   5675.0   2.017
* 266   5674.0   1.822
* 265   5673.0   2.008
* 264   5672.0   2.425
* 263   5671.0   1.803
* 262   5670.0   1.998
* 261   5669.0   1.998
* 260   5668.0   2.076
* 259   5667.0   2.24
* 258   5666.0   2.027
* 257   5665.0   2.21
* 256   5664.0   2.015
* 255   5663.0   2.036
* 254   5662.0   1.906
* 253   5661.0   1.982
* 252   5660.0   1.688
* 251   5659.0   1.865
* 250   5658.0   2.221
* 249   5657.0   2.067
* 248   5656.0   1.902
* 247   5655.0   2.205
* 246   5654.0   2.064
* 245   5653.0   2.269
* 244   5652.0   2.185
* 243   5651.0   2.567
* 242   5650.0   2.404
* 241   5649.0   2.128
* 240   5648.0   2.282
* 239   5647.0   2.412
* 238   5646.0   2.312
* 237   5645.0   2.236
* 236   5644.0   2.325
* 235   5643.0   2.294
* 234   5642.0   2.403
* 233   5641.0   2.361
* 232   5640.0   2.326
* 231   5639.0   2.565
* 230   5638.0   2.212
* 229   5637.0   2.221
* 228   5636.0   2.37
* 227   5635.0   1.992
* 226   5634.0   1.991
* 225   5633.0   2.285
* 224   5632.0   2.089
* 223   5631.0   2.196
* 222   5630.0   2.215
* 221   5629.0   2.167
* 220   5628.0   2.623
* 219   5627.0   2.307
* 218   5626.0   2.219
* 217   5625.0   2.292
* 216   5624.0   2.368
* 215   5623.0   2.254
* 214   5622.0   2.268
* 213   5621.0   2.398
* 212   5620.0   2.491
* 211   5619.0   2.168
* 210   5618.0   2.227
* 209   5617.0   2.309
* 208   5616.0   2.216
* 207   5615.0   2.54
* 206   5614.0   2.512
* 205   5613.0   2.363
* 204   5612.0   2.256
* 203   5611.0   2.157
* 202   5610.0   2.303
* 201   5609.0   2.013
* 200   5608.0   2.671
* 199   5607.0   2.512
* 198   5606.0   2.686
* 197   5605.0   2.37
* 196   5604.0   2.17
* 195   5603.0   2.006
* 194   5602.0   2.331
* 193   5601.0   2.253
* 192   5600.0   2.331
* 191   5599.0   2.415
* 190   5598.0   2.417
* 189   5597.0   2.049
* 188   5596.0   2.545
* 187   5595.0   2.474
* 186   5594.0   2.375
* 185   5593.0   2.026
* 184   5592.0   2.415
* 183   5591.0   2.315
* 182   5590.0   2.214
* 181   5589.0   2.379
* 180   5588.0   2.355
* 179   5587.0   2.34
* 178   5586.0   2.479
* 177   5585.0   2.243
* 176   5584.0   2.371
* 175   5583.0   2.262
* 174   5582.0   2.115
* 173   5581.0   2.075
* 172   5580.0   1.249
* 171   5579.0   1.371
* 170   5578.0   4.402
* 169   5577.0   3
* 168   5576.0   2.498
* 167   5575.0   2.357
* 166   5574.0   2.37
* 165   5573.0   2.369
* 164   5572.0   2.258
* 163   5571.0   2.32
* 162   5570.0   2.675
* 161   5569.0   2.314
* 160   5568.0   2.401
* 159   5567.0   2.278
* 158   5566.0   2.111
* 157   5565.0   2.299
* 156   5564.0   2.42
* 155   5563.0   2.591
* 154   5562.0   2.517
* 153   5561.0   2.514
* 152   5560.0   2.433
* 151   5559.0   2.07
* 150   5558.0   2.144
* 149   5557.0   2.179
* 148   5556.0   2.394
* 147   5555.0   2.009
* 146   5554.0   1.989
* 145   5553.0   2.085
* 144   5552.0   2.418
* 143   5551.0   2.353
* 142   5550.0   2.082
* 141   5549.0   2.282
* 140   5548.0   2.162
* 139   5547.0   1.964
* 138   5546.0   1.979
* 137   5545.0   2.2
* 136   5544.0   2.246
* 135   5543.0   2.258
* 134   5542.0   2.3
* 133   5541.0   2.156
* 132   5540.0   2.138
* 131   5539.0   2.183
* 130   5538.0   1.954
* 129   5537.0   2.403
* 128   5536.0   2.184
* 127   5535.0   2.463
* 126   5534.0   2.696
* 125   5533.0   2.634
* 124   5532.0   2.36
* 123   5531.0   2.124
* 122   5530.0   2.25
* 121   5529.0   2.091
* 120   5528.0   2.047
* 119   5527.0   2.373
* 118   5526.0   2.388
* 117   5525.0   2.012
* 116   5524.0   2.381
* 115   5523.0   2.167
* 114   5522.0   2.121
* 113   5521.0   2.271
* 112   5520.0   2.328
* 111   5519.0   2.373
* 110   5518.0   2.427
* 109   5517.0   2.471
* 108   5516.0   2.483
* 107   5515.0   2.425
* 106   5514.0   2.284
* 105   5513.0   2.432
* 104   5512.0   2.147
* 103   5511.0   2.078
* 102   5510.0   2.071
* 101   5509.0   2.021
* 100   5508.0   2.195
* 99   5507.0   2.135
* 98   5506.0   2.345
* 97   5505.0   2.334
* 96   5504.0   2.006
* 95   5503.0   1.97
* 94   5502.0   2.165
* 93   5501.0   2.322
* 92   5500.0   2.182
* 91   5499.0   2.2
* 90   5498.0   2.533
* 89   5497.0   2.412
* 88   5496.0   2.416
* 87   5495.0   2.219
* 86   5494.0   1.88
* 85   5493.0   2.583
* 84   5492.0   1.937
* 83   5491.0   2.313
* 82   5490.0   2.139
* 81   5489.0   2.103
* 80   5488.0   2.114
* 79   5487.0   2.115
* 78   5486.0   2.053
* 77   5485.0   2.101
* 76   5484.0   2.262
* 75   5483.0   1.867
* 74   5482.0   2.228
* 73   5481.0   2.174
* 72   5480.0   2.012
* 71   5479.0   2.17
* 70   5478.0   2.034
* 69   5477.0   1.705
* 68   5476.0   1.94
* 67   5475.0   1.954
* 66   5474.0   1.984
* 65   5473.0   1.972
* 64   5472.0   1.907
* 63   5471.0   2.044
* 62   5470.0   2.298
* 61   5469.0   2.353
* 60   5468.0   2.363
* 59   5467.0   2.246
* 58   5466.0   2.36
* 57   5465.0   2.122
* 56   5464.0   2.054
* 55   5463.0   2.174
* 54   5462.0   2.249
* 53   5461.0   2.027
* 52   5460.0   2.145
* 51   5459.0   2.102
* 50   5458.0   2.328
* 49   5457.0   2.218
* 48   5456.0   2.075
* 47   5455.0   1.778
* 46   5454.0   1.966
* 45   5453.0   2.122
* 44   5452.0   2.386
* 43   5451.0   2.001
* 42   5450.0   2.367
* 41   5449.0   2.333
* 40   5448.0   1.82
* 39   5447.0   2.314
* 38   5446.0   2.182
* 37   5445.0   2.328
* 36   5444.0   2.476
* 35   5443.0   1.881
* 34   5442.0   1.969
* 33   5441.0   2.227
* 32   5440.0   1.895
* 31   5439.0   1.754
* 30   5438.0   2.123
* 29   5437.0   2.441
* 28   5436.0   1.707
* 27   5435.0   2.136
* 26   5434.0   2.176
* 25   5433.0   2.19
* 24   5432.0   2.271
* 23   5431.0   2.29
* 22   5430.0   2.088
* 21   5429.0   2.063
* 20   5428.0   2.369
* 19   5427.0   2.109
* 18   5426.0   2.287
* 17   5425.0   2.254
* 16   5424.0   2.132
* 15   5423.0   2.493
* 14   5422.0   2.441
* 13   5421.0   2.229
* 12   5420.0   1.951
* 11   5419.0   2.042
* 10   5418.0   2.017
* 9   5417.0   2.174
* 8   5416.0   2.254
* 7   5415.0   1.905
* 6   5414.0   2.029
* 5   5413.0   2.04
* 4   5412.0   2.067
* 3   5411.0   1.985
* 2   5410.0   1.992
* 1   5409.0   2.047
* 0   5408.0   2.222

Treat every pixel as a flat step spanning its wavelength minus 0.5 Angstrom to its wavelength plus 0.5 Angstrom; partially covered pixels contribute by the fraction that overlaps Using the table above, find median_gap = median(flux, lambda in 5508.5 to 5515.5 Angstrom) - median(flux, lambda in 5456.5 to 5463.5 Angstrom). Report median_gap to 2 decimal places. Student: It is -0.03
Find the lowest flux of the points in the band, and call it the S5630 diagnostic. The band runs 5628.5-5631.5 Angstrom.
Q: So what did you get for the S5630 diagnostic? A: 2.167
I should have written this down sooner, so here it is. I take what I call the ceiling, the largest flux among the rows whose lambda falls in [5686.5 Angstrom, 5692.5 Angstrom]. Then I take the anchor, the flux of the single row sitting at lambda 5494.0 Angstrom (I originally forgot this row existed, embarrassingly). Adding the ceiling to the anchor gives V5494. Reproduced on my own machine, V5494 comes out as 4.2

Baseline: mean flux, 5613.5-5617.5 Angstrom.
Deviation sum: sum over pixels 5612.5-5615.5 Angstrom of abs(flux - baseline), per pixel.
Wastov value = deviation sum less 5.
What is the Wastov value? -4.71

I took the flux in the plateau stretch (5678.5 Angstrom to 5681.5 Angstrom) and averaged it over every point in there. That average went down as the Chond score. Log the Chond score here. 2.07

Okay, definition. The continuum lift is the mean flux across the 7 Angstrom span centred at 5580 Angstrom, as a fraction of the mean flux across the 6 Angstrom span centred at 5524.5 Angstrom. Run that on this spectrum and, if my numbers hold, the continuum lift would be 1.05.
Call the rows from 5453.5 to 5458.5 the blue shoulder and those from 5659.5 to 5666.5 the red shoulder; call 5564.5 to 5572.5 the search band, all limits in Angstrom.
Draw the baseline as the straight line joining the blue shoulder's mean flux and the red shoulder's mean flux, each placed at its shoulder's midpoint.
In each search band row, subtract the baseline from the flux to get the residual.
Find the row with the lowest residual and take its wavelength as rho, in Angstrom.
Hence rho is 5566.0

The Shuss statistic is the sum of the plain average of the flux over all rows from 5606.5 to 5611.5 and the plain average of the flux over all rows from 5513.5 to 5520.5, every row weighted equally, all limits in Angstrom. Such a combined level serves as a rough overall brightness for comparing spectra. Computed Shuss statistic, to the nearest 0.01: 4.73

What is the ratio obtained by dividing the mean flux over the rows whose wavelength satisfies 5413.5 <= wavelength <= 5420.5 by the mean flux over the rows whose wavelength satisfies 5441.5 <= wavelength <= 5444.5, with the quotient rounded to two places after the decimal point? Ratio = 0.97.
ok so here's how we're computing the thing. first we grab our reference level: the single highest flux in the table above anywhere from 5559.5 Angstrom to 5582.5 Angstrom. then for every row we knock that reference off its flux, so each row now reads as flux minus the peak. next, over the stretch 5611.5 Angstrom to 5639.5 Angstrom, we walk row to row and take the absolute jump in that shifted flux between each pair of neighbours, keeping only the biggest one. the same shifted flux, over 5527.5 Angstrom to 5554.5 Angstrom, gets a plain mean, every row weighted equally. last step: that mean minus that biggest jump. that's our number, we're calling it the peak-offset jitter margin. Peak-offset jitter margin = -2.64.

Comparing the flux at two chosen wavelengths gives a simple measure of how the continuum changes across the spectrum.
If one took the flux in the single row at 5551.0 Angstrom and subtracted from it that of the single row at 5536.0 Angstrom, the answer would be 0.2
